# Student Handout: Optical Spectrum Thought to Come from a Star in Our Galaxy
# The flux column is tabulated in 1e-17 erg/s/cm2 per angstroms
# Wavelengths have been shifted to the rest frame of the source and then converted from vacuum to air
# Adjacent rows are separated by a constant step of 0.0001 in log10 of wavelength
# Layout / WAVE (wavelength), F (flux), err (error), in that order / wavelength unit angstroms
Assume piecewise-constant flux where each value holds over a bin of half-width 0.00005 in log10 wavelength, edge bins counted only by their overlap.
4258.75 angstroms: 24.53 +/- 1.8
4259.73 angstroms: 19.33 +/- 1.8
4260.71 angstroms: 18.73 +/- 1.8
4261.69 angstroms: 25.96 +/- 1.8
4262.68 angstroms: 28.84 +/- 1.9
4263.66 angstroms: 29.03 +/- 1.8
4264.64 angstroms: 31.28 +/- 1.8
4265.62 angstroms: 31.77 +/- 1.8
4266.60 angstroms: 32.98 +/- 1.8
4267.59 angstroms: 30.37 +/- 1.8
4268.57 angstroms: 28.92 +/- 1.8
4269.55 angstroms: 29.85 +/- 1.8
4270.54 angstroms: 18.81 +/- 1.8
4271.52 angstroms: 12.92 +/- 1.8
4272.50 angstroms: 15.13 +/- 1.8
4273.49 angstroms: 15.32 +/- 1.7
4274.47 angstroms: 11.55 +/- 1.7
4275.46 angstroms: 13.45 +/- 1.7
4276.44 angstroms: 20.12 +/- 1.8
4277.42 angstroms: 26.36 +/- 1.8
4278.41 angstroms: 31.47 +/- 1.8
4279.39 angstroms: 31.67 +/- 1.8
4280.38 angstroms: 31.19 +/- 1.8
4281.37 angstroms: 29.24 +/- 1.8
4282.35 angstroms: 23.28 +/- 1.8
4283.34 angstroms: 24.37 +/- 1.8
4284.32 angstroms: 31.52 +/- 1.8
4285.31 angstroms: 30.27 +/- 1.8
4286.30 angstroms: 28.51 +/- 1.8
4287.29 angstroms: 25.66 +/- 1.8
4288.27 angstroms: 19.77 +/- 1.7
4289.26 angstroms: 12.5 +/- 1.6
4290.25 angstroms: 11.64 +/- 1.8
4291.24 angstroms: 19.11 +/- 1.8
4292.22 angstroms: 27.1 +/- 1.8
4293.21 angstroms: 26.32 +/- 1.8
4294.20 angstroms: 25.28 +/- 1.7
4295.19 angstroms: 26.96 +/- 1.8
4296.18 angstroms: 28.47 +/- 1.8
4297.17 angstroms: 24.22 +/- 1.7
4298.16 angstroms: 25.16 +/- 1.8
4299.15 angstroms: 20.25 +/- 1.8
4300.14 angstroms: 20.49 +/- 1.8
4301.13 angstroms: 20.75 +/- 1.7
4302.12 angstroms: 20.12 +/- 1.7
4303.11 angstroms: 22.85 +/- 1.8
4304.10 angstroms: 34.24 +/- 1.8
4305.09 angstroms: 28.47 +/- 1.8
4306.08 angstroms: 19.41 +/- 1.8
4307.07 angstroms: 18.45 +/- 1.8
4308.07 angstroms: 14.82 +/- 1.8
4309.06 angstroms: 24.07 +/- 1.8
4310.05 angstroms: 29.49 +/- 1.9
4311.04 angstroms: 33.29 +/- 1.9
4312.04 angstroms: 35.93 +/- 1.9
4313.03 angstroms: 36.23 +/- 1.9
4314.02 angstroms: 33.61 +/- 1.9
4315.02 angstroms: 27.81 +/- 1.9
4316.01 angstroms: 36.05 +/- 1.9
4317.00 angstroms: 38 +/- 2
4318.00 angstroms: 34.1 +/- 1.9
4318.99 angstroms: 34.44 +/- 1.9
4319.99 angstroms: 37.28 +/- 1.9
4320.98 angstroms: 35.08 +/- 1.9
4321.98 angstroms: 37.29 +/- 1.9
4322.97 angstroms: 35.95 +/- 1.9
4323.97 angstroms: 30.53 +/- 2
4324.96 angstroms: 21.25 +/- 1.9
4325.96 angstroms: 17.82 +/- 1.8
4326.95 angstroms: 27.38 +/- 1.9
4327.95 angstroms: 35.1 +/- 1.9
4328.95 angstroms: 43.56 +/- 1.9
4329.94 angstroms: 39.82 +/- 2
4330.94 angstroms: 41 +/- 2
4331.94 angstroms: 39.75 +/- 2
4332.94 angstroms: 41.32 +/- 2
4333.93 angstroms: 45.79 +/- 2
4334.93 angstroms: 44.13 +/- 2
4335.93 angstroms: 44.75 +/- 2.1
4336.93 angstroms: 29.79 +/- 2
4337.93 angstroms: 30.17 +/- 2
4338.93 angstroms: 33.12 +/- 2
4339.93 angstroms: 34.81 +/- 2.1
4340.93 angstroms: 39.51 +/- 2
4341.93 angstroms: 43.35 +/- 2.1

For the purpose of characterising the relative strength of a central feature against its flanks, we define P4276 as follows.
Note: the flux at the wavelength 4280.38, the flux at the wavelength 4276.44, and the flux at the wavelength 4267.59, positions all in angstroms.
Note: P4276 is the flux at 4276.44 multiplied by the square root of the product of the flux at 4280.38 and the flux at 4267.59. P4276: 619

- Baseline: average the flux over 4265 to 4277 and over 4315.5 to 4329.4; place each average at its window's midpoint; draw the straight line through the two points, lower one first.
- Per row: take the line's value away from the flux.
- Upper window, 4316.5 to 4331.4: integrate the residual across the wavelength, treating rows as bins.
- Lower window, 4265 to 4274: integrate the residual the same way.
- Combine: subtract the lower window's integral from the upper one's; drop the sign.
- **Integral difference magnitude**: 16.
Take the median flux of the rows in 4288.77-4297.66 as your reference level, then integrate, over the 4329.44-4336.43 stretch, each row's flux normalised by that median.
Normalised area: 12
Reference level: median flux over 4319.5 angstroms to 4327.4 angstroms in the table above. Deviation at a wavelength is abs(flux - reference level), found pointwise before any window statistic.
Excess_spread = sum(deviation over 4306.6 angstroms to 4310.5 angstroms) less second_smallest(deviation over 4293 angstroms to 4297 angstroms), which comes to 39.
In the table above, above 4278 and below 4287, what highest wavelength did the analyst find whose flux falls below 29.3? 4286.30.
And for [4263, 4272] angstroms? 4271.52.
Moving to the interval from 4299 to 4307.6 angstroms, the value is 4307.07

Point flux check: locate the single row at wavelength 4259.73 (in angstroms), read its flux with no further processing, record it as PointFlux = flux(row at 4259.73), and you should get 19.33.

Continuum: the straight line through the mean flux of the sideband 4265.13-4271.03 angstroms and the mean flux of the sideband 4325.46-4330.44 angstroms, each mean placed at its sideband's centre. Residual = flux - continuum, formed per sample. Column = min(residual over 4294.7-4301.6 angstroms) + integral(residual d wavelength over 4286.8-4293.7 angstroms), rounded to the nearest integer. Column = -79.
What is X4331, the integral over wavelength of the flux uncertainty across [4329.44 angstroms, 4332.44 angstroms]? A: 6.0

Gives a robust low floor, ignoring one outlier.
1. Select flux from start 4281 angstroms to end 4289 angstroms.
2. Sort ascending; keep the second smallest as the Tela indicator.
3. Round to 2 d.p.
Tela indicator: 23.28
